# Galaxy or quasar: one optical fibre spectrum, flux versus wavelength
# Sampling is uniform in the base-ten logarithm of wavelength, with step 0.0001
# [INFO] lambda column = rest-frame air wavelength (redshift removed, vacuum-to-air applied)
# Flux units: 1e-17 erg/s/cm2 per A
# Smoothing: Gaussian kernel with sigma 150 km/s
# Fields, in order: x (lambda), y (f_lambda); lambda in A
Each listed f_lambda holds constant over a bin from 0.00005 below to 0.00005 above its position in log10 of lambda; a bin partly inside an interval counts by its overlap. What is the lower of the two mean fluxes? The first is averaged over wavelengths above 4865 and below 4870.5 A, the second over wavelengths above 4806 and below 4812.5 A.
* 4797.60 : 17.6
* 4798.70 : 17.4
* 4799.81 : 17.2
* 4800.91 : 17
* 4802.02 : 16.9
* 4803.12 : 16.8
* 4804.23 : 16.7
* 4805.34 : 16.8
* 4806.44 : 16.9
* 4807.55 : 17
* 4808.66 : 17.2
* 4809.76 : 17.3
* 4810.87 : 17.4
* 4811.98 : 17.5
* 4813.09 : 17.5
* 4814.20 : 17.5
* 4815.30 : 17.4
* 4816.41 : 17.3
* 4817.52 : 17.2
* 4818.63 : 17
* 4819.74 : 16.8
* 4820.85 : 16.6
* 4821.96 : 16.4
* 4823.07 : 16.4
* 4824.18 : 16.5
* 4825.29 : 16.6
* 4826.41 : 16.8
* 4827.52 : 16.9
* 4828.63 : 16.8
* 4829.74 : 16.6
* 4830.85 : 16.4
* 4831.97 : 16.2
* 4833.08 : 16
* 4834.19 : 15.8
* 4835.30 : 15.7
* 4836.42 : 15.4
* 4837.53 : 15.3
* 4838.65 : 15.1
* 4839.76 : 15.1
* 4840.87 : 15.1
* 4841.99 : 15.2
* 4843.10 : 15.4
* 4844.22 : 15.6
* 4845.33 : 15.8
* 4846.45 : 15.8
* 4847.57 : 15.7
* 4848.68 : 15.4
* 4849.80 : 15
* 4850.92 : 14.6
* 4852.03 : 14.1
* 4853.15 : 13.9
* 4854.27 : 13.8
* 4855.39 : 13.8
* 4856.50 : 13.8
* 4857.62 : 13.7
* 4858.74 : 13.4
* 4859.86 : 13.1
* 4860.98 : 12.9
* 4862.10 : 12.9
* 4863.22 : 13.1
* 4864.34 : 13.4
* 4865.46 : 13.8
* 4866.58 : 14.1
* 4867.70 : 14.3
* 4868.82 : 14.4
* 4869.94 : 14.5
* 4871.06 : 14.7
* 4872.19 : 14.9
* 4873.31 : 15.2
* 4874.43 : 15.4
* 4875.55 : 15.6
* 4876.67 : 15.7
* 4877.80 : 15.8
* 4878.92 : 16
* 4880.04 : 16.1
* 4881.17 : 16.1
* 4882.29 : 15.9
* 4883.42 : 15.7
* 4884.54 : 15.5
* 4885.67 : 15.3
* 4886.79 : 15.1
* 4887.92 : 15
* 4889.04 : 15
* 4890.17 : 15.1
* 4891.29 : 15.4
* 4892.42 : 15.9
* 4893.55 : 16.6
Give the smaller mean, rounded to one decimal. 14.2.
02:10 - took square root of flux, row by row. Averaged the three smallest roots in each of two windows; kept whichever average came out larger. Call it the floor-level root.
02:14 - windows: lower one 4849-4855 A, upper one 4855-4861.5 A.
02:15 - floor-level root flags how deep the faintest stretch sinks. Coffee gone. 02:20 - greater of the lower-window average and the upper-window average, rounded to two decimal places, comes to 3.73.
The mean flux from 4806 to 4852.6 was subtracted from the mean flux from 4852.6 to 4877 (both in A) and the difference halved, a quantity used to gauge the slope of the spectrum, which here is -1.07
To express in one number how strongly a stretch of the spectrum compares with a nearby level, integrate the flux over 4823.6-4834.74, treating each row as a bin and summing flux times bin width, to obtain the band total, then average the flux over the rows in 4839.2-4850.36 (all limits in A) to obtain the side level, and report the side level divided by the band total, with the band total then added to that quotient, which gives 183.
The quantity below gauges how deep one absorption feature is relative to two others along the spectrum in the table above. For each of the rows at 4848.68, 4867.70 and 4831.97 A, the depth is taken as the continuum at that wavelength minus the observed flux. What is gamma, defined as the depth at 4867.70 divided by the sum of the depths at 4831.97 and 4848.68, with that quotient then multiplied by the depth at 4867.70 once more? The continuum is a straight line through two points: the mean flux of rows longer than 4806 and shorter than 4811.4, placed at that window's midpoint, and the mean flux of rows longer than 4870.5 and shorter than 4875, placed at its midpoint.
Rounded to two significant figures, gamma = 1.3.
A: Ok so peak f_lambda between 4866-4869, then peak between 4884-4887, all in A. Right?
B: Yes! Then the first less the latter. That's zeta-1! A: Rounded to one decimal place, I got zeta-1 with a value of -1.1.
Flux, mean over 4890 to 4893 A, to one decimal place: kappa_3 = 15.5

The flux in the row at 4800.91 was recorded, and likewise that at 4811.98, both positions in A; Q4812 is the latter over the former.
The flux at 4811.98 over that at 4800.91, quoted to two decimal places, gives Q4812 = 1.03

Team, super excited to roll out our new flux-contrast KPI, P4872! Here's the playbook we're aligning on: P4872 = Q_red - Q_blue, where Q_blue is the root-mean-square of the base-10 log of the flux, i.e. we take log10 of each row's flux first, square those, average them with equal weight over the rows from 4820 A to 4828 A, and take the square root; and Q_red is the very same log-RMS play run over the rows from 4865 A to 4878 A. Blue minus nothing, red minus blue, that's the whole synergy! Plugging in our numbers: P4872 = -0.05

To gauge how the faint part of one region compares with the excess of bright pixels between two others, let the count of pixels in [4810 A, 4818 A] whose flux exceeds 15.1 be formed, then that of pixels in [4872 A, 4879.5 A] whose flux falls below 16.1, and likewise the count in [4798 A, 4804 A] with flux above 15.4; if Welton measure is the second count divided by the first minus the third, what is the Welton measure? 3.5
